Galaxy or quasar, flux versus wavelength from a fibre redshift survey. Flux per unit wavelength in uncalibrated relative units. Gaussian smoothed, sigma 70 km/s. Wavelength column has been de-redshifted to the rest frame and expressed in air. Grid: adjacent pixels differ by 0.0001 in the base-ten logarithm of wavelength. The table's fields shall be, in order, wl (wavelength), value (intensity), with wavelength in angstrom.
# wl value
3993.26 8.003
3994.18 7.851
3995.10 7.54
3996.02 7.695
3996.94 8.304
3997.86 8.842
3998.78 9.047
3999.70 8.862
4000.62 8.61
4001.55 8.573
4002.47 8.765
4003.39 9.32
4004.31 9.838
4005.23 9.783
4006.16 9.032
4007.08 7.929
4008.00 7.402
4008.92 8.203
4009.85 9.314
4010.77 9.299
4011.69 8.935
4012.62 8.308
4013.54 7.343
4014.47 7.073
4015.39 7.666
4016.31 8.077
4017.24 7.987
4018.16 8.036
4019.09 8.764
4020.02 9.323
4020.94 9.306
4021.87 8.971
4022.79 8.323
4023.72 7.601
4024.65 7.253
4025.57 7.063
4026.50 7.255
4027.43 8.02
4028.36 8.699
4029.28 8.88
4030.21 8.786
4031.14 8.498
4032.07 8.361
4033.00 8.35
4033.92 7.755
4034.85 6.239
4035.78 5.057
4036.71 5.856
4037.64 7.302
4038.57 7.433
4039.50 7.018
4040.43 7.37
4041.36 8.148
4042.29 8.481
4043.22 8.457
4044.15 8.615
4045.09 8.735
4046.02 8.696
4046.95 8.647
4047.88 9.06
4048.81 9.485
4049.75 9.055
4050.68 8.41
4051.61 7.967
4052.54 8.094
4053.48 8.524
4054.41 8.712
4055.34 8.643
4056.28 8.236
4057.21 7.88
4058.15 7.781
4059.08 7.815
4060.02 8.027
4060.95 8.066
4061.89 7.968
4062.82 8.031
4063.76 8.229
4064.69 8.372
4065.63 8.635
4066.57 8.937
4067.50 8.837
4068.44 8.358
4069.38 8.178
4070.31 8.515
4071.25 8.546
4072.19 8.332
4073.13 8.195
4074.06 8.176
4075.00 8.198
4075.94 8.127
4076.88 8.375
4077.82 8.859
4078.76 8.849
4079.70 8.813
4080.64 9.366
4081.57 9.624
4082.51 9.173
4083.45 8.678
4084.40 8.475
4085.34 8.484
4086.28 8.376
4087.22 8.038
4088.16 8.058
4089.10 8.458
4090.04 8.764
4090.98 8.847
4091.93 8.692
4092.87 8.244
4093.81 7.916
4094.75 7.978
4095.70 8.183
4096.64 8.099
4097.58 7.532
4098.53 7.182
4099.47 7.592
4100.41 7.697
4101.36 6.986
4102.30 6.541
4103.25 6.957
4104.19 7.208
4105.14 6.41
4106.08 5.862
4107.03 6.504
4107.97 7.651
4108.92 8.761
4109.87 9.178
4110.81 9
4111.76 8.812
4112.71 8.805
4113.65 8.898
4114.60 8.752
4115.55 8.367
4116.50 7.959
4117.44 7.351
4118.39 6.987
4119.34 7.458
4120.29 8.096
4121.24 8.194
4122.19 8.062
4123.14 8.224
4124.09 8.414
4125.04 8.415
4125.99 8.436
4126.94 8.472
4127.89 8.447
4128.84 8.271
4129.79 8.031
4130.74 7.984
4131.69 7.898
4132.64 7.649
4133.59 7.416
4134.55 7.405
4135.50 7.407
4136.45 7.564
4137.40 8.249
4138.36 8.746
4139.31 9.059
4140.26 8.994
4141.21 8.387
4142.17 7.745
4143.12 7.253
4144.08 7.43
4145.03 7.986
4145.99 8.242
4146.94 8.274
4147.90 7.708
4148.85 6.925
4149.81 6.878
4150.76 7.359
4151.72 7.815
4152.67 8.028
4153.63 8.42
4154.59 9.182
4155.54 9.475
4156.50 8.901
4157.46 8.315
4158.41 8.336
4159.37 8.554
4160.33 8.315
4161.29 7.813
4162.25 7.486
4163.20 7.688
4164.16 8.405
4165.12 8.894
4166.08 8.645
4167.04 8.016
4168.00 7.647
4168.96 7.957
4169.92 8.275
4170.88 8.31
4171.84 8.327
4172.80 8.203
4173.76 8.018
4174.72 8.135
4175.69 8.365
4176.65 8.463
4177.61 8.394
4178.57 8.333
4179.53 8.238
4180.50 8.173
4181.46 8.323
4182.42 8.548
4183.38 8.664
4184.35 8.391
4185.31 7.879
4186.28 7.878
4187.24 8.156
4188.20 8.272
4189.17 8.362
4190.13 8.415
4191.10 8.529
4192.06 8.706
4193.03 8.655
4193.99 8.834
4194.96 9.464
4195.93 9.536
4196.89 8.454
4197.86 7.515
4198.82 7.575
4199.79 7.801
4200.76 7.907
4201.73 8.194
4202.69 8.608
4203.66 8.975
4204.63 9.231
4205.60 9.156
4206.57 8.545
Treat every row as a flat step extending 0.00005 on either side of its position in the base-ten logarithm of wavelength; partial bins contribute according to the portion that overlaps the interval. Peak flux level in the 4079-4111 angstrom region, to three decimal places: 9.624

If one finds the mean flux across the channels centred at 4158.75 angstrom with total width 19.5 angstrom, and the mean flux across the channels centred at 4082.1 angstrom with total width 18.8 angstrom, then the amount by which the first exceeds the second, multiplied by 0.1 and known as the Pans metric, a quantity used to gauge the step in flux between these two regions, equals -0.04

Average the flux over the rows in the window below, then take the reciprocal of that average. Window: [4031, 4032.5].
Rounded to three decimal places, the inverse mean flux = 0.119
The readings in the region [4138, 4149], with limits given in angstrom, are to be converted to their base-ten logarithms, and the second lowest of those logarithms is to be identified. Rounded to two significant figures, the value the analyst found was 0.86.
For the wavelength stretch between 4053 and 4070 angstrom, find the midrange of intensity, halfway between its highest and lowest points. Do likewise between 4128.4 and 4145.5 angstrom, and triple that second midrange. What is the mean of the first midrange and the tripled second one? 16.41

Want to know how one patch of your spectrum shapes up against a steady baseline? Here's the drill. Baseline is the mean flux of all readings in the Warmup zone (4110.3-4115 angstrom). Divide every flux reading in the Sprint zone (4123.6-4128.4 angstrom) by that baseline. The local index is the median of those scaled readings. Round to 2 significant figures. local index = 0.95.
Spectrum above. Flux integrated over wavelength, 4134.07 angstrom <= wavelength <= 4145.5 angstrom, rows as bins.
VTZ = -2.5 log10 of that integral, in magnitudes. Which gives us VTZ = -4.906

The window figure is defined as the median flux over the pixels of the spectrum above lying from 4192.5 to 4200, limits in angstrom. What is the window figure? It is 8.6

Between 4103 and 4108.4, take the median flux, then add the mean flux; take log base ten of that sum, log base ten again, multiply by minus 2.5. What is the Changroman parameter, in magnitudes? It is -0.133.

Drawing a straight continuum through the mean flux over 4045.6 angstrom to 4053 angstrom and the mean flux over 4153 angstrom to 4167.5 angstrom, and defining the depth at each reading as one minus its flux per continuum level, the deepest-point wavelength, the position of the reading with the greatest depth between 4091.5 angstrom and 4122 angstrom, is 4106.08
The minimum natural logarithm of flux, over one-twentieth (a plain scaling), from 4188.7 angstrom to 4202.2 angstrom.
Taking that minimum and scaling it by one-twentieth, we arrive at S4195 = 0.101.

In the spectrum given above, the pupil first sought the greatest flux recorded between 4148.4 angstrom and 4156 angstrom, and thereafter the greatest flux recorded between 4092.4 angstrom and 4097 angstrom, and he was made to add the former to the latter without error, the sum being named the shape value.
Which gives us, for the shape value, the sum 17.7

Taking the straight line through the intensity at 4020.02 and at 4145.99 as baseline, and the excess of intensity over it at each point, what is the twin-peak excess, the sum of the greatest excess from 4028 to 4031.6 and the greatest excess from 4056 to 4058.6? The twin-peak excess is -1.1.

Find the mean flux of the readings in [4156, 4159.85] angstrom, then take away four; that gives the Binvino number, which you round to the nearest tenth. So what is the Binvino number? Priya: 4.5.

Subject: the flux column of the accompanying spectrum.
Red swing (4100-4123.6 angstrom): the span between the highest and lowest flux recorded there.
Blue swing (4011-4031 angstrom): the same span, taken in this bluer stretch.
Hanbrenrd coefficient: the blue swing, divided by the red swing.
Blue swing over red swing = 0.68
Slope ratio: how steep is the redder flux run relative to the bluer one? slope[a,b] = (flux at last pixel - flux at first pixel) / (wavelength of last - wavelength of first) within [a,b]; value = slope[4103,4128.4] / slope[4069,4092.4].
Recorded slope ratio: 2.7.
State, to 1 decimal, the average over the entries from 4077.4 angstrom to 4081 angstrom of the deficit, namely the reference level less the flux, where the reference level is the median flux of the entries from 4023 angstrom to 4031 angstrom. -1.2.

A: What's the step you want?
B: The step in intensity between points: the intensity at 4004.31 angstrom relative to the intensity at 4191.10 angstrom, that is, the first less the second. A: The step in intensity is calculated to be 1.3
